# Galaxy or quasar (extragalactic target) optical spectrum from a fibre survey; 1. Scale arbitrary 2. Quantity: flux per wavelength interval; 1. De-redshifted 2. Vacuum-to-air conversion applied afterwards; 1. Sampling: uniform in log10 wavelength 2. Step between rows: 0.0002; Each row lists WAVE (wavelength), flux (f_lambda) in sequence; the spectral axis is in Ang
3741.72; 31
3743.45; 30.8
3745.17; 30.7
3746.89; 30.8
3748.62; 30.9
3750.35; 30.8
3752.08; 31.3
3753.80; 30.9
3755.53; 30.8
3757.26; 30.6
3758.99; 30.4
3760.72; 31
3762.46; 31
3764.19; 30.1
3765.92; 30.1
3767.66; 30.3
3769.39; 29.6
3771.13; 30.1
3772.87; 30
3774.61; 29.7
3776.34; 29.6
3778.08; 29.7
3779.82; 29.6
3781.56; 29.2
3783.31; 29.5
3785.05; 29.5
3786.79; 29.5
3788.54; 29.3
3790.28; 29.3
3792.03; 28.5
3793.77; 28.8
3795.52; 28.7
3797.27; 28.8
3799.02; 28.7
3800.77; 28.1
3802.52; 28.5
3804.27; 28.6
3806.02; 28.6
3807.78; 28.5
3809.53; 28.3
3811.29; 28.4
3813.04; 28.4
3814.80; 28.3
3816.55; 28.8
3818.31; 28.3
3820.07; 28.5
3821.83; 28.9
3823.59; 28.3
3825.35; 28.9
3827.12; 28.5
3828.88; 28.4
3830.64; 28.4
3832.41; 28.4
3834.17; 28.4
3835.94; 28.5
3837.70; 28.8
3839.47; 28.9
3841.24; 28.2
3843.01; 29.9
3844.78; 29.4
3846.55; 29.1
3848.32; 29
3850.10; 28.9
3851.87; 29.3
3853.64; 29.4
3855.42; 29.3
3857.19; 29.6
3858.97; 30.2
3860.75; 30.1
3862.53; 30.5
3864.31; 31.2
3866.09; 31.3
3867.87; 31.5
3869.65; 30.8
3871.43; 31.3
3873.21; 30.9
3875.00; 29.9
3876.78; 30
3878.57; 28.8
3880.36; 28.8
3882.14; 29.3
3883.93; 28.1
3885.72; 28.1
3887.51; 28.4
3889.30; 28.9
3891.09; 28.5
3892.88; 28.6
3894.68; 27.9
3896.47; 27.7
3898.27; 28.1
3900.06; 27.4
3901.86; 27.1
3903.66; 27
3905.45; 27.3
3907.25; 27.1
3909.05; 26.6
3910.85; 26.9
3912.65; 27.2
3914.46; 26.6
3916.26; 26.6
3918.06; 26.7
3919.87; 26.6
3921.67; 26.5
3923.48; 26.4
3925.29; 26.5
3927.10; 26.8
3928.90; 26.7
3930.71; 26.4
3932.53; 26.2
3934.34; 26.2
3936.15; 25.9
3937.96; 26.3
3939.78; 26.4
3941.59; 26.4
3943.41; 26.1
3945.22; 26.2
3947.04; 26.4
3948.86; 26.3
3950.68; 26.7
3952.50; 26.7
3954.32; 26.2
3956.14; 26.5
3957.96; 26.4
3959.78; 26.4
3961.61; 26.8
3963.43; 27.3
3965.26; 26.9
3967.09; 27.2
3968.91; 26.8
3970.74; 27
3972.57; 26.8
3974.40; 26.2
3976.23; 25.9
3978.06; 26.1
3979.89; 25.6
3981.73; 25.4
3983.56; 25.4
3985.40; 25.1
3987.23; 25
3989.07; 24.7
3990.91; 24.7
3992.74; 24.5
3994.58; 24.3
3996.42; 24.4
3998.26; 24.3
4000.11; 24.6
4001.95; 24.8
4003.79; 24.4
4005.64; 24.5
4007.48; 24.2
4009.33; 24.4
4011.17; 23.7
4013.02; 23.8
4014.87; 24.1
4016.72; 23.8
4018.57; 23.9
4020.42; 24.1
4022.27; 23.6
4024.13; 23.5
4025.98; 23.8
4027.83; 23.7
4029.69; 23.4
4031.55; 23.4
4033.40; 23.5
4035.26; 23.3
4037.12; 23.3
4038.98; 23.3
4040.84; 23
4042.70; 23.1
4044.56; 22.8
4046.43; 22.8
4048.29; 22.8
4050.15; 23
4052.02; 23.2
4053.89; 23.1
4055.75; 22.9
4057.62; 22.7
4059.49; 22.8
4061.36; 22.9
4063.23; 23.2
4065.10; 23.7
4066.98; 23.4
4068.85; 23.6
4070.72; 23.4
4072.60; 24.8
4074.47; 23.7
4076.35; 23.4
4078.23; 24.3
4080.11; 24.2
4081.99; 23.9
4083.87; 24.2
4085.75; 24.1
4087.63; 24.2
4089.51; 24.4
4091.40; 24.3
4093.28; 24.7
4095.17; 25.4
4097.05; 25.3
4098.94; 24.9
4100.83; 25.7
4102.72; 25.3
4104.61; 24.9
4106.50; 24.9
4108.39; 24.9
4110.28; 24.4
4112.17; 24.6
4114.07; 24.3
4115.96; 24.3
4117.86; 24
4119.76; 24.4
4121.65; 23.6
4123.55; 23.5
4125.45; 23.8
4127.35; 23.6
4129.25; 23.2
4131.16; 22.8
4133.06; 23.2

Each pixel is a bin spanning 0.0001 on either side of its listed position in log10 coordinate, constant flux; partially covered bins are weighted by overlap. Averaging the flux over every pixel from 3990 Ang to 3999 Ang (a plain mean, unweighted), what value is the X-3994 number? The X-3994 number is 24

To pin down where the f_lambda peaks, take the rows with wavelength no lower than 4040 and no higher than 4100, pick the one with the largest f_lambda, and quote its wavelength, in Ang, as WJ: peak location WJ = 4095.17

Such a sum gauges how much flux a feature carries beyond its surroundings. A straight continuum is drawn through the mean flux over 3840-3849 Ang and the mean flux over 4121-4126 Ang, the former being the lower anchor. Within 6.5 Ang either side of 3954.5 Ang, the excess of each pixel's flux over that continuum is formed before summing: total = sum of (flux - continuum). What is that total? -3.5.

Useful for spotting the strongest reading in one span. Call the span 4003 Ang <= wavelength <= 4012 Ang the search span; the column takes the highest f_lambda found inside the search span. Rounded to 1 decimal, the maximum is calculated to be 24.5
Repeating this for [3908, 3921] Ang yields 27.2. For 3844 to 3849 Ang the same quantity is 29.4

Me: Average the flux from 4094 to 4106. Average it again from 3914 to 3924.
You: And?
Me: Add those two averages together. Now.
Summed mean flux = 51.8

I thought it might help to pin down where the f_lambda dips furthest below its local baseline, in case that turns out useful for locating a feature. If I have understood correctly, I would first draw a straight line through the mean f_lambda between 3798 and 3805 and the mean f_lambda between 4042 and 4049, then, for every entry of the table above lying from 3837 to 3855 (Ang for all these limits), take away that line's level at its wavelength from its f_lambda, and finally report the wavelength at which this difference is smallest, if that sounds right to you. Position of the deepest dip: 3841.24 Ang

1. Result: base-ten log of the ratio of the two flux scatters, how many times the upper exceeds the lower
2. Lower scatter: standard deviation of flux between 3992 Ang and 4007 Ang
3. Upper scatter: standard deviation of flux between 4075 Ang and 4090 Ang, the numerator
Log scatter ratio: 0.27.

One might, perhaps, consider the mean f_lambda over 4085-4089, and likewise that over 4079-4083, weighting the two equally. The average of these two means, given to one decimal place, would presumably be 24.1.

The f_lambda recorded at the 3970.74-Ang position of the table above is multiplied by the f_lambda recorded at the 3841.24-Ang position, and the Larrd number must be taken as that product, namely 761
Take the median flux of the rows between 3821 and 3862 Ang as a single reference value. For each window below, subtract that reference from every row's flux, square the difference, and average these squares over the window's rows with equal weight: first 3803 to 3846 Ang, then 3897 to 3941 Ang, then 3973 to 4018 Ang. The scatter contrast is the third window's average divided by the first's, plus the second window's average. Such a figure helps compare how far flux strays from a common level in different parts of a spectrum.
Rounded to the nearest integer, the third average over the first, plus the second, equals 82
